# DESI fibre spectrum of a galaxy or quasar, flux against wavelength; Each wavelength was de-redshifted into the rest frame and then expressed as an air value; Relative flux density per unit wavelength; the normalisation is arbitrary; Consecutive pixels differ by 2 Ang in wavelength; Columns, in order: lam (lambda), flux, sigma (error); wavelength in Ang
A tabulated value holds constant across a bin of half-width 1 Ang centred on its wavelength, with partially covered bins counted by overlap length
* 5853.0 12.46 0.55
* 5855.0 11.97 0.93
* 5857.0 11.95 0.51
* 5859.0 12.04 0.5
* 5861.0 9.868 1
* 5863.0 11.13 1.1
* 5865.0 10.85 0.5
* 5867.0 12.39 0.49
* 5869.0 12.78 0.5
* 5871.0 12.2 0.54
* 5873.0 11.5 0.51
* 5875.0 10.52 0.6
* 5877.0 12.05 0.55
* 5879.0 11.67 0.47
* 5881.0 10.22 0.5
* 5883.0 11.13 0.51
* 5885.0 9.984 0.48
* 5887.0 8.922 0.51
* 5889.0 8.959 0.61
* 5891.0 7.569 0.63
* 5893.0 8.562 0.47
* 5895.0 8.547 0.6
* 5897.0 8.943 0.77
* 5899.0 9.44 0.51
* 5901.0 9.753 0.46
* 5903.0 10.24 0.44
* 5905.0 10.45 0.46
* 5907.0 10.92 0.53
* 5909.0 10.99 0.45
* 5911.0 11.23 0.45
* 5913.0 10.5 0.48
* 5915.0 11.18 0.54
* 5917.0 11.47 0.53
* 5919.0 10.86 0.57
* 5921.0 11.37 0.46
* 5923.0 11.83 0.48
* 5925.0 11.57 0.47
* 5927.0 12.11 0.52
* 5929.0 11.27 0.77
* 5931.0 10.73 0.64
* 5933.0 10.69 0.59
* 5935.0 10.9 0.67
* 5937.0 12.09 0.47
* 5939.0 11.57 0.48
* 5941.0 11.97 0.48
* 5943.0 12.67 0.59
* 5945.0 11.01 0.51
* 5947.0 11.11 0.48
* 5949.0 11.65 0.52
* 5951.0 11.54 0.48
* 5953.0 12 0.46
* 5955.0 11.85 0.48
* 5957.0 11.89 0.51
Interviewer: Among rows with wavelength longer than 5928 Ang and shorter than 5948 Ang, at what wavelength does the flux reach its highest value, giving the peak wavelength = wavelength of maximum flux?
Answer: 5943.0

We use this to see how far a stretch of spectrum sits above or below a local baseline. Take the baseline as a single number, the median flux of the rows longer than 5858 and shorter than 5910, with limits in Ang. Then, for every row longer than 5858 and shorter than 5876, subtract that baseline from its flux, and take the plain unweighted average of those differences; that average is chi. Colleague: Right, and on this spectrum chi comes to 1.0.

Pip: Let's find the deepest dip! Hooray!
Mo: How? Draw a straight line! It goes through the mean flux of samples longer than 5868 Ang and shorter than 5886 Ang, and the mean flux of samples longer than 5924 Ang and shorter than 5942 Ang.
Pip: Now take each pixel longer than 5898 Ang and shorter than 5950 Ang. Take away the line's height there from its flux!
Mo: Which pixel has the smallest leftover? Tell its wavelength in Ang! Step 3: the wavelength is 5899.0 Ang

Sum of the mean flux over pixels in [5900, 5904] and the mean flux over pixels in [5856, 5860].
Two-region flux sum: 22.0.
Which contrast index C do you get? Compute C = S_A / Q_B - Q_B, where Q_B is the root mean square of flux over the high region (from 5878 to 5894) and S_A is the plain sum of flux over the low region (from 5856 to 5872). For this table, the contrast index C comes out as -0.12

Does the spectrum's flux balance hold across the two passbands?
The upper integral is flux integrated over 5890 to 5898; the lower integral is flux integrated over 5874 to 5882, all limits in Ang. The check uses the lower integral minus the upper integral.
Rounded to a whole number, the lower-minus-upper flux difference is 22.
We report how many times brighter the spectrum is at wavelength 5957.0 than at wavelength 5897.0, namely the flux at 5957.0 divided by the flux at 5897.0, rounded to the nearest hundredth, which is 1.33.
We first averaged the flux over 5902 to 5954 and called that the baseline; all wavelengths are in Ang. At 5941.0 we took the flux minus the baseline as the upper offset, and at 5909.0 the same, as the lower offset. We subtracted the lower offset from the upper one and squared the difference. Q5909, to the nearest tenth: 1.0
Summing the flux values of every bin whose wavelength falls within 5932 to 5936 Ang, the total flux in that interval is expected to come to 21.59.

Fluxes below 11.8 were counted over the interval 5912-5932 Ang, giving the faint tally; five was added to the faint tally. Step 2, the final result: 13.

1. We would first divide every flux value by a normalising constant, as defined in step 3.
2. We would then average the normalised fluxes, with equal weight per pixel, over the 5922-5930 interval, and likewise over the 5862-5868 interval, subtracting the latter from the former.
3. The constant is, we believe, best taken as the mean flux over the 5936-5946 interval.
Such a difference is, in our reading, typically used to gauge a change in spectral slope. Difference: 0.020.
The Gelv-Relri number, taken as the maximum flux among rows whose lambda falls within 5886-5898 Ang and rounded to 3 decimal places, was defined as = 8.959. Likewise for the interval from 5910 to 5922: 11.470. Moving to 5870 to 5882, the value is 12.200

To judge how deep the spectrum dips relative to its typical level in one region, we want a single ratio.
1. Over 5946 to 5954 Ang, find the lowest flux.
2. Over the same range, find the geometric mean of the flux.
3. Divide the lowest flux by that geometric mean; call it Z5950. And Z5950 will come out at 0.960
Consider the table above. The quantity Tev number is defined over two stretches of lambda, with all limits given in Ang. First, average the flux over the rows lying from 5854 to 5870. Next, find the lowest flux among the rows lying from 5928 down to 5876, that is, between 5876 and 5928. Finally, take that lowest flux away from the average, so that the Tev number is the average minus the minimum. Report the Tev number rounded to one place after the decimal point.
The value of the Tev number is 4.1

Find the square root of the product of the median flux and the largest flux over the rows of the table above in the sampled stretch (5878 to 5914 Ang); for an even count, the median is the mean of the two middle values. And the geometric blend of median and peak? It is 10.9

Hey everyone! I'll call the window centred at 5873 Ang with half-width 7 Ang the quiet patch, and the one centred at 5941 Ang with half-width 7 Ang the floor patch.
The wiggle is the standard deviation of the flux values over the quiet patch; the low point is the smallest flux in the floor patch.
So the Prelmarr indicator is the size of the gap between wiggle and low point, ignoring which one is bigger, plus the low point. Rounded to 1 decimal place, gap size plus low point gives 21.1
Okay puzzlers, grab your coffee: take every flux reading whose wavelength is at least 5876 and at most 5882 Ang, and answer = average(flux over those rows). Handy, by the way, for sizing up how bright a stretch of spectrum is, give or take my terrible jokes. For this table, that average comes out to 11.3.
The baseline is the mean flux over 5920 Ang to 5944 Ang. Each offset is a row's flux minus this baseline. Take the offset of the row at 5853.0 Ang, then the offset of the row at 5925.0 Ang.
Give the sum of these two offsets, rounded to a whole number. 1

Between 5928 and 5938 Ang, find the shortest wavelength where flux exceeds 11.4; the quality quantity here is 5937.0 Ang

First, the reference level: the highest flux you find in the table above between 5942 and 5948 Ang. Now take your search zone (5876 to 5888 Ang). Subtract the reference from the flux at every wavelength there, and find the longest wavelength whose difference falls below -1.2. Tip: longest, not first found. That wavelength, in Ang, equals 5887.0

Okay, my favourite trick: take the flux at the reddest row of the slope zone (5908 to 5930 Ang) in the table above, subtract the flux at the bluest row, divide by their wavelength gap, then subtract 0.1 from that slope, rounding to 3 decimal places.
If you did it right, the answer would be -0.086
